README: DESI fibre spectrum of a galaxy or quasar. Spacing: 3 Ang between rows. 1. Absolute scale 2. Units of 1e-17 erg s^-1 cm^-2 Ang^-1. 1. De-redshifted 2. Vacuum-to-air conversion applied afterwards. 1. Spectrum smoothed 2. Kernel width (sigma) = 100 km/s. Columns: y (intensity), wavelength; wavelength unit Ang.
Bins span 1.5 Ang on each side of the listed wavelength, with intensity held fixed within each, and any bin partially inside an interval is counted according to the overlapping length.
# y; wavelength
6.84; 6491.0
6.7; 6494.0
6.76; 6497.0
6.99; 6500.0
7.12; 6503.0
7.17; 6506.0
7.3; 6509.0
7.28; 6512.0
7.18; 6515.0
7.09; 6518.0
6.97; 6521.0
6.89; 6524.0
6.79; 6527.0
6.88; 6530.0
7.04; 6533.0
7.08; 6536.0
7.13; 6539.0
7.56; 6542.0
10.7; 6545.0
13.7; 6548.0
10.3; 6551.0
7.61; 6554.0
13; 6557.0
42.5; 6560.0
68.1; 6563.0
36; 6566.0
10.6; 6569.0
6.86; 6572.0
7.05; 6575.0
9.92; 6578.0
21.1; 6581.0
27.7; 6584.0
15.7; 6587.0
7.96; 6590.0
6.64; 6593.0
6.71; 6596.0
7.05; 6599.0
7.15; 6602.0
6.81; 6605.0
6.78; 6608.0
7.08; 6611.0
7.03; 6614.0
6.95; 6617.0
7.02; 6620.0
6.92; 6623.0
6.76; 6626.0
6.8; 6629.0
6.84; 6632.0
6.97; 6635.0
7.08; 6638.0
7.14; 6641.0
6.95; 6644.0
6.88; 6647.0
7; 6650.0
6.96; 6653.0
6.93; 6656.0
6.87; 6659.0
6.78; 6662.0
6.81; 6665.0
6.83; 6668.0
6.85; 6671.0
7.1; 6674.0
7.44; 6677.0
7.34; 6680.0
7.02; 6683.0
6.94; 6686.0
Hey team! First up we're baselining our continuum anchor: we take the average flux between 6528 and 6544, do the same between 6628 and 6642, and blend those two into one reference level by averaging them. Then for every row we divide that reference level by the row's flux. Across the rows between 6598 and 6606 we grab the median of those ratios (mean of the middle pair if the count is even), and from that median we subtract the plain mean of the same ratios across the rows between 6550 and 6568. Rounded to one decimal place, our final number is 0.6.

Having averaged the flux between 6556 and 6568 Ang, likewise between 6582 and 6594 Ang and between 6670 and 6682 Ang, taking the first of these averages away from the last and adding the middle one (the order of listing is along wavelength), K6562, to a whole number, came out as -18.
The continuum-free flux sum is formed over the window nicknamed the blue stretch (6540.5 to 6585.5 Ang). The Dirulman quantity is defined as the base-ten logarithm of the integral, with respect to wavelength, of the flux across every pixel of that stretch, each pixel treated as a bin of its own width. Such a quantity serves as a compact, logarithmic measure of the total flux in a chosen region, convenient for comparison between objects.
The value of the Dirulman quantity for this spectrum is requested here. 2.94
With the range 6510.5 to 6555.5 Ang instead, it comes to 2.56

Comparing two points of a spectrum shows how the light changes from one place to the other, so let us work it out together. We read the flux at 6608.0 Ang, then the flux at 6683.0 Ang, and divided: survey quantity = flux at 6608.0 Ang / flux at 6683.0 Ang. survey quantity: 0.97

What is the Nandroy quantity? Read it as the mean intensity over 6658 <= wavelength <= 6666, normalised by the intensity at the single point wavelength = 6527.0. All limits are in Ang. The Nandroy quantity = 1.004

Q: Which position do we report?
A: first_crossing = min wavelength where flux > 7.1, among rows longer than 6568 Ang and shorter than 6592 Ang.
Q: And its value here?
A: 6569.0 Ang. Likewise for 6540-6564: 6542.0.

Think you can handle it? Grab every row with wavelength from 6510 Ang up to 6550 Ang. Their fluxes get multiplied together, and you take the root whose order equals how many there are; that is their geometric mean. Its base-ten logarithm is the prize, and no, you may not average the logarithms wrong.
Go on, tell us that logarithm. 0.89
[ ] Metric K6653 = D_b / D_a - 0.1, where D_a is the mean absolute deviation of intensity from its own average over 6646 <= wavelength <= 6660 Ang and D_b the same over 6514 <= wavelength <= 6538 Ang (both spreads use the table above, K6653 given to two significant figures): 2.4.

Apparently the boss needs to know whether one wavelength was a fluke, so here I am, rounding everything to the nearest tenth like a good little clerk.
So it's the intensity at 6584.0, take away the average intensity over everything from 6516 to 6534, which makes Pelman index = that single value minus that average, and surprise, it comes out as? 20.8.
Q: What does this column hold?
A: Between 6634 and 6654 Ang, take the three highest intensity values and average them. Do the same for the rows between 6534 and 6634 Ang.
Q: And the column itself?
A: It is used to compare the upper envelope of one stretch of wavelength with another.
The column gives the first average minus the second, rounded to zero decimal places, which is -42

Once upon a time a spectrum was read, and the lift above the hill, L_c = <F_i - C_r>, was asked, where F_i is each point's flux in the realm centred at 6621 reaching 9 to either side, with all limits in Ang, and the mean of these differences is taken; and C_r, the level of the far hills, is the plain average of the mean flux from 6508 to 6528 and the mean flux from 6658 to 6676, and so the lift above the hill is 0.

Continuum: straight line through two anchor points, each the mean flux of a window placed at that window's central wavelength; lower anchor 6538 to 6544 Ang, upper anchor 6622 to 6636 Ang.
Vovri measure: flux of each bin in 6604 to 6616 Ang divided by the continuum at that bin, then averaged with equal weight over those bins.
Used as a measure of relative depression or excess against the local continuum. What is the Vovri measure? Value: 1.0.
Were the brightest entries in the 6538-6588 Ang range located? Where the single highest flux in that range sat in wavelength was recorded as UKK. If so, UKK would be 6563.0 Ang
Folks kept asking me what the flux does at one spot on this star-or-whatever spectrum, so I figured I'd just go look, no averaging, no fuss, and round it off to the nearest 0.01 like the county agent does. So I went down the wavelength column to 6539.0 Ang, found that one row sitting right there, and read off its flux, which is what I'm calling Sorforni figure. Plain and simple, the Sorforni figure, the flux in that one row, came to 7.13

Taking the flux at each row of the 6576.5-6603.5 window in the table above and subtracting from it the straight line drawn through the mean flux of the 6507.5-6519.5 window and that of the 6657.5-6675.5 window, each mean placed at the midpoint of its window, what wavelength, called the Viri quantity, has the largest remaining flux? 6584.0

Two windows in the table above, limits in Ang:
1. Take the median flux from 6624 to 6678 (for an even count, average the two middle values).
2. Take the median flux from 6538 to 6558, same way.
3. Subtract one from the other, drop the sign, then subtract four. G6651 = -0.6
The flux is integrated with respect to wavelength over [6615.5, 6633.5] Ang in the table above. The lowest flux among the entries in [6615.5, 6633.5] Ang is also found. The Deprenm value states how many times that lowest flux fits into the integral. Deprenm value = 18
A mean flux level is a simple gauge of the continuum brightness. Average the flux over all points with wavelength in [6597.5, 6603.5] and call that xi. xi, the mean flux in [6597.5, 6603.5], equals 7.1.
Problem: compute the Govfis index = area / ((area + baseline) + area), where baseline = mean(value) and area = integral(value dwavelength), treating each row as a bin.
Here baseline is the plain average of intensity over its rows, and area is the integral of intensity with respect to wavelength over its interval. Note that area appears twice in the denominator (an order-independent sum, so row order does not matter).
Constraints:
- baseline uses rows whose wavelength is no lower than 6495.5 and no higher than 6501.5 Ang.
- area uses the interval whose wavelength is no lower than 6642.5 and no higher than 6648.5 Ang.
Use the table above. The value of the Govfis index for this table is 0.462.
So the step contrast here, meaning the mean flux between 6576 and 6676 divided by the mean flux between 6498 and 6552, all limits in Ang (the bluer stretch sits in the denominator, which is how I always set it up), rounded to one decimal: 1.1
